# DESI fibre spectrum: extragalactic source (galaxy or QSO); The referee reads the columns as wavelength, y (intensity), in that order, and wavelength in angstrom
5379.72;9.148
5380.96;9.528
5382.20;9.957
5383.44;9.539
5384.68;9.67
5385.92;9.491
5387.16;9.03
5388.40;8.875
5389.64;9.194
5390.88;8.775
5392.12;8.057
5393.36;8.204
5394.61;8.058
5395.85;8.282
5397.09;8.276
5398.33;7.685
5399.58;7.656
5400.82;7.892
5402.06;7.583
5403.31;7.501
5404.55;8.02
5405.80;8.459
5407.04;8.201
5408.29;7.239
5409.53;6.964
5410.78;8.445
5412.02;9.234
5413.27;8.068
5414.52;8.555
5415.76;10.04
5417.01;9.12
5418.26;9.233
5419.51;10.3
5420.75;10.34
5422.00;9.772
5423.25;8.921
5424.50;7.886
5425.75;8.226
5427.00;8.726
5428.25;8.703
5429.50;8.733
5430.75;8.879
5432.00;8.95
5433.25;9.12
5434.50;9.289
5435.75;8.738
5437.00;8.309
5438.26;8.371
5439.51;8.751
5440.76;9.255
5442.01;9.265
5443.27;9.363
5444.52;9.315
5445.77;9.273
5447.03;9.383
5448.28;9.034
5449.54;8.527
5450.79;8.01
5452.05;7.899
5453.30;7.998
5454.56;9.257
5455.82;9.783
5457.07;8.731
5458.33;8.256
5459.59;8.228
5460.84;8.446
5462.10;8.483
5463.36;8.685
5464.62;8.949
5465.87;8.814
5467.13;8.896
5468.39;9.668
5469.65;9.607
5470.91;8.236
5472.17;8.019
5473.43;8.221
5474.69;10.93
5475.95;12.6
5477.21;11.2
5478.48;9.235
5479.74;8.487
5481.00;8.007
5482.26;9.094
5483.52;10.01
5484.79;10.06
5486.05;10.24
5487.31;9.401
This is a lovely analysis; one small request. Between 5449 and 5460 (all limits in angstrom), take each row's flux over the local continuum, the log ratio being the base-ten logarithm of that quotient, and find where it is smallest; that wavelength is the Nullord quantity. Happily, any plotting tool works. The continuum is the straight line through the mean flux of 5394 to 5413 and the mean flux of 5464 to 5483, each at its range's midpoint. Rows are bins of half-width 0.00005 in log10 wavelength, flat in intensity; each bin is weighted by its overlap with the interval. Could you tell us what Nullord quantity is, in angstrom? 5452.05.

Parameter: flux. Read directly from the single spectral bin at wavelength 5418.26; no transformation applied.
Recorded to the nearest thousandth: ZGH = 9.233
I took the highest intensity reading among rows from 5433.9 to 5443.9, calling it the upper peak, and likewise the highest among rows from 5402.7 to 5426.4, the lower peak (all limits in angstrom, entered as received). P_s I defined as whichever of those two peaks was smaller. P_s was 9.4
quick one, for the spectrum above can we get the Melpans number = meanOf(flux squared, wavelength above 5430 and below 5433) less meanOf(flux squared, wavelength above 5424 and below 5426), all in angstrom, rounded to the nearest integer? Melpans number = 15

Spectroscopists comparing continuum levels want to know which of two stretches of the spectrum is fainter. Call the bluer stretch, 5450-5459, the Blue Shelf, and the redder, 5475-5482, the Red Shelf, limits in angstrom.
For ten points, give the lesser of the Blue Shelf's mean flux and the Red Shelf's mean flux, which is 8.56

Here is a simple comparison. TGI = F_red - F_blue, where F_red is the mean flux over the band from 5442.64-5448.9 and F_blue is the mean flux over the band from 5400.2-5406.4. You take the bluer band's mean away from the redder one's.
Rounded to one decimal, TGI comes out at 1.4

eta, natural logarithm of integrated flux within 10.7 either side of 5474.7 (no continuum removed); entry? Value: 5.31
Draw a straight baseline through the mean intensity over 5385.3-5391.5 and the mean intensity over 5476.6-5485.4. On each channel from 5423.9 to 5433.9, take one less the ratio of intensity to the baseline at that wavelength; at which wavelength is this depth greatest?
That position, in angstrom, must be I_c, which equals 5424.50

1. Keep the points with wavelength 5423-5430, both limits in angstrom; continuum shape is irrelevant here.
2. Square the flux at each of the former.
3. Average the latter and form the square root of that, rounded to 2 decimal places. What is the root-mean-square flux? 8.54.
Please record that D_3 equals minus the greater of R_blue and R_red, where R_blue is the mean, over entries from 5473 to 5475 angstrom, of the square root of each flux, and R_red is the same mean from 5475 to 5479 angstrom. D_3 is -3.31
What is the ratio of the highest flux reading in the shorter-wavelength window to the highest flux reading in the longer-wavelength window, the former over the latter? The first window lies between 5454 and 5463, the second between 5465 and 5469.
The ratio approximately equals 1.01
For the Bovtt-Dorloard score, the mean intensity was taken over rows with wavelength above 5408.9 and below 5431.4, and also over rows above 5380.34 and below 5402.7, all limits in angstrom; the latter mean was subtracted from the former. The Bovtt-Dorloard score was 0.2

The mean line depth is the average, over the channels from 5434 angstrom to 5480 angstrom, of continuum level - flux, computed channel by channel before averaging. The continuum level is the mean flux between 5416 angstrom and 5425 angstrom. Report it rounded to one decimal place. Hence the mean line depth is 0.4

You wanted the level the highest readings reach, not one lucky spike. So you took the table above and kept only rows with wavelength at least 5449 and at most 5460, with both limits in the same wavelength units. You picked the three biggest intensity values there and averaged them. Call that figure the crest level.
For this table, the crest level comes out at 9.3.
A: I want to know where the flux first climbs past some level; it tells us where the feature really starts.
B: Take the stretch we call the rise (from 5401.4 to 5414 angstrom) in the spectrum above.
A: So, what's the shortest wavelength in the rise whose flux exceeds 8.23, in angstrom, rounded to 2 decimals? 5405.80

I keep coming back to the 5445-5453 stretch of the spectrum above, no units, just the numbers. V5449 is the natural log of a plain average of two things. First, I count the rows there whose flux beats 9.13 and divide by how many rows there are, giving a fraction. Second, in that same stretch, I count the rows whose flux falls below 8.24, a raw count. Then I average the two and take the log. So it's 0.2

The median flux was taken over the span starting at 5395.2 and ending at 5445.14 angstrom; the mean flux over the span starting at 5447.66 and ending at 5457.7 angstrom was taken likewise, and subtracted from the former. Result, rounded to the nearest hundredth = 0.06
